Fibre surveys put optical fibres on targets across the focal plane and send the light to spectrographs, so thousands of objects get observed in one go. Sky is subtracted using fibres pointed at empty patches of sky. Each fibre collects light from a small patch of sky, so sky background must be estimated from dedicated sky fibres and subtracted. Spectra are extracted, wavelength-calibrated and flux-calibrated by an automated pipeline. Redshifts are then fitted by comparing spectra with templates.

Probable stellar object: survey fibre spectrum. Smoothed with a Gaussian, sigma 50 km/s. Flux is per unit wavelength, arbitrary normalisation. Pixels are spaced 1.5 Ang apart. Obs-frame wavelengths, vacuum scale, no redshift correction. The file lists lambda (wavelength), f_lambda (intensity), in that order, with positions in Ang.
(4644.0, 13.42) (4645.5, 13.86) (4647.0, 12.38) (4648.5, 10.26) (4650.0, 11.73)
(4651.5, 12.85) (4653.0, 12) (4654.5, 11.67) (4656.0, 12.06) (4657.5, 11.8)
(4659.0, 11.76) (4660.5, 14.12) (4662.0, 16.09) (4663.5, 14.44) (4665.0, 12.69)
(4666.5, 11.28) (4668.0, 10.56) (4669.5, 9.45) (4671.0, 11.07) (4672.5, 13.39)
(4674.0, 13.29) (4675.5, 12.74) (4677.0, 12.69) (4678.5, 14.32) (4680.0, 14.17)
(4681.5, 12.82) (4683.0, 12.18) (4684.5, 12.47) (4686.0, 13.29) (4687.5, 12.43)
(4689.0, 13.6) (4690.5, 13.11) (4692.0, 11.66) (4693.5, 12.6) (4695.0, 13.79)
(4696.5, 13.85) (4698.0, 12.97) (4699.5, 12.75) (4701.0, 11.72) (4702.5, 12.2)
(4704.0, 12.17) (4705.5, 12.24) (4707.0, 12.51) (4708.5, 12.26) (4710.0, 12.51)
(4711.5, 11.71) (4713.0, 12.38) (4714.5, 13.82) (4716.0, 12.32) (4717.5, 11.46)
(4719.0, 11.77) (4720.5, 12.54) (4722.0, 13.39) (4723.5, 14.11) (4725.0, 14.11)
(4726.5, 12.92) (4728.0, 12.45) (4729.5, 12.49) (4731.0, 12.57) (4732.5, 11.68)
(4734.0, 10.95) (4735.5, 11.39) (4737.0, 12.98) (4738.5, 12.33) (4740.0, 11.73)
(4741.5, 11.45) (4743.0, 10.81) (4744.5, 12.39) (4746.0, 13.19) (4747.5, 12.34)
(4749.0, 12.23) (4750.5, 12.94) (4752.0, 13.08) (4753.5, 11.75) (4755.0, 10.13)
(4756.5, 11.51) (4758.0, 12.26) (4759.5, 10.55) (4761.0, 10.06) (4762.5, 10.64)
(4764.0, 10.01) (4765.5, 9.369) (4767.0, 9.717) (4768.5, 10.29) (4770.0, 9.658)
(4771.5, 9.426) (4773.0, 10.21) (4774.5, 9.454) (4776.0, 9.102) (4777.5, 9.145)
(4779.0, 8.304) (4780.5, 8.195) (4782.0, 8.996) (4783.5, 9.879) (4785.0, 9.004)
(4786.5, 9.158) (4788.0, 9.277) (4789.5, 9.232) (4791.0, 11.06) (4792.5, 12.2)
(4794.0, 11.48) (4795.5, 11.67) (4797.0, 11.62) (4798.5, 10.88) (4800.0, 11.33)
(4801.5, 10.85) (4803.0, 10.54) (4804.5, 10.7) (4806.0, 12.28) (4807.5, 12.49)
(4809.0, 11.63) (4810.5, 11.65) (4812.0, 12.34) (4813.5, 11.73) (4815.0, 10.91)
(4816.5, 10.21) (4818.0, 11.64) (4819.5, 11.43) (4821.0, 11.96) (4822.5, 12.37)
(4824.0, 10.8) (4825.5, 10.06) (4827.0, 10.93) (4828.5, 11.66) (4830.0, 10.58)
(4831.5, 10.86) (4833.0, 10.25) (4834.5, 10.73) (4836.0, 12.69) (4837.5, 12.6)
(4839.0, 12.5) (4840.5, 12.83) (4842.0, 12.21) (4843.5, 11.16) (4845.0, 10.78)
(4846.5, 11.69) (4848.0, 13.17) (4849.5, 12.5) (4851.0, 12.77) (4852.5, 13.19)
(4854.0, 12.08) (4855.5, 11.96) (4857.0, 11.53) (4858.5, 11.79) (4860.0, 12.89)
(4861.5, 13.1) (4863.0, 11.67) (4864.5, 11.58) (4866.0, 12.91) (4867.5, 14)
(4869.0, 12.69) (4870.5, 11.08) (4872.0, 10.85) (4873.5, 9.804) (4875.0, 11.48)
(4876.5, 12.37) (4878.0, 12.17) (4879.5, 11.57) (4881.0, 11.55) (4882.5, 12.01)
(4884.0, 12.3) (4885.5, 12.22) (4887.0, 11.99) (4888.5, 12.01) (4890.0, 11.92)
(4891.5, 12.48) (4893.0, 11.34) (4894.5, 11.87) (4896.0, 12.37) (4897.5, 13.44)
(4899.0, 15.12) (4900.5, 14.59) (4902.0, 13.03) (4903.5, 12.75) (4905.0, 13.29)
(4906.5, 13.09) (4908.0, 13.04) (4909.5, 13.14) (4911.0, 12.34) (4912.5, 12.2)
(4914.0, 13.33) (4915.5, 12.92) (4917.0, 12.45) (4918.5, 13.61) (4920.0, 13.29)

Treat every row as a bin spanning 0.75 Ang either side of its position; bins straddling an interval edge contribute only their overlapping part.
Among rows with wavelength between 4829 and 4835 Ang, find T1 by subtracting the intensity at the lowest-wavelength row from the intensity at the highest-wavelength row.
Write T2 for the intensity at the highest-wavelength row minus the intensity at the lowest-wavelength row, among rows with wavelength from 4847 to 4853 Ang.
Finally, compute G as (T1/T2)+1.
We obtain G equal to 8.5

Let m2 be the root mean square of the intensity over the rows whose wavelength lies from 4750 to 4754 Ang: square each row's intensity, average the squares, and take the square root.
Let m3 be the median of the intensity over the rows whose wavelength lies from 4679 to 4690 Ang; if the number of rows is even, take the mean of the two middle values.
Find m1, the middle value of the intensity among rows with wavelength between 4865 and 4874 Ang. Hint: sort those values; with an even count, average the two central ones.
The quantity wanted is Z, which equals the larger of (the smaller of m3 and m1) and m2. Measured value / 12.6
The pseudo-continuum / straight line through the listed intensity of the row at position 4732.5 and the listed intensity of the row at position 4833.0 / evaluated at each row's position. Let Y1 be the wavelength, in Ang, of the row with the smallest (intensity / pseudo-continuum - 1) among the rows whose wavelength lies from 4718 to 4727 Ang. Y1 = 4719.0 Ang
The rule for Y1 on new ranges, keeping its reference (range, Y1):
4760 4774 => 4765.5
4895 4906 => 4896.0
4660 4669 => 4668.0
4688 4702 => 4692.0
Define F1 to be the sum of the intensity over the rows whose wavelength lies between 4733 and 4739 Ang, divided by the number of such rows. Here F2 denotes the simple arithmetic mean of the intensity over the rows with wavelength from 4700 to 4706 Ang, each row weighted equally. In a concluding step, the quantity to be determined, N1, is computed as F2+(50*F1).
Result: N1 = 608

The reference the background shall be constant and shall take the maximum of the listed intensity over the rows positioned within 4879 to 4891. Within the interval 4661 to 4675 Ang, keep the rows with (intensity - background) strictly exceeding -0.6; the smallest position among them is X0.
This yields 4662.0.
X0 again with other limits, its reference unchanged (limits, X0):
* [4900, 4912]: 4900.5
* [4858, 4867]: 4858.5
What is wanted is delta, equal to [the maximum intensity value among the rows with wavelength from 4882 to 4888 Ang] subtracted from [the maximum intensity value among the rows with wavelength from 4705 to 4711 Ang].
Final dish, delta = 0.2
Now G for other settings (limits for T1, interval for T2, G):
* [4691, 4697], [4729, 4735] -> -0.4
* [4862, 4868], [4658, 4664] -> 1.9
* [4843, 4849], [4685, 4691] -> -10.2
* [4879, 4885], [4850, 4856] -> 0.1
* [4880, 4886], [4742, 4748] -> 1.4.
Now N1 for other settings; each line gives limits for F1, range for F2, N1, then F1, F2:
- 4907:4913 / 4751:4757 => 646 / 12.7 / 11.6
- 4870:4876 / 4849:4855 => 553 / 10.8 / 12.6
